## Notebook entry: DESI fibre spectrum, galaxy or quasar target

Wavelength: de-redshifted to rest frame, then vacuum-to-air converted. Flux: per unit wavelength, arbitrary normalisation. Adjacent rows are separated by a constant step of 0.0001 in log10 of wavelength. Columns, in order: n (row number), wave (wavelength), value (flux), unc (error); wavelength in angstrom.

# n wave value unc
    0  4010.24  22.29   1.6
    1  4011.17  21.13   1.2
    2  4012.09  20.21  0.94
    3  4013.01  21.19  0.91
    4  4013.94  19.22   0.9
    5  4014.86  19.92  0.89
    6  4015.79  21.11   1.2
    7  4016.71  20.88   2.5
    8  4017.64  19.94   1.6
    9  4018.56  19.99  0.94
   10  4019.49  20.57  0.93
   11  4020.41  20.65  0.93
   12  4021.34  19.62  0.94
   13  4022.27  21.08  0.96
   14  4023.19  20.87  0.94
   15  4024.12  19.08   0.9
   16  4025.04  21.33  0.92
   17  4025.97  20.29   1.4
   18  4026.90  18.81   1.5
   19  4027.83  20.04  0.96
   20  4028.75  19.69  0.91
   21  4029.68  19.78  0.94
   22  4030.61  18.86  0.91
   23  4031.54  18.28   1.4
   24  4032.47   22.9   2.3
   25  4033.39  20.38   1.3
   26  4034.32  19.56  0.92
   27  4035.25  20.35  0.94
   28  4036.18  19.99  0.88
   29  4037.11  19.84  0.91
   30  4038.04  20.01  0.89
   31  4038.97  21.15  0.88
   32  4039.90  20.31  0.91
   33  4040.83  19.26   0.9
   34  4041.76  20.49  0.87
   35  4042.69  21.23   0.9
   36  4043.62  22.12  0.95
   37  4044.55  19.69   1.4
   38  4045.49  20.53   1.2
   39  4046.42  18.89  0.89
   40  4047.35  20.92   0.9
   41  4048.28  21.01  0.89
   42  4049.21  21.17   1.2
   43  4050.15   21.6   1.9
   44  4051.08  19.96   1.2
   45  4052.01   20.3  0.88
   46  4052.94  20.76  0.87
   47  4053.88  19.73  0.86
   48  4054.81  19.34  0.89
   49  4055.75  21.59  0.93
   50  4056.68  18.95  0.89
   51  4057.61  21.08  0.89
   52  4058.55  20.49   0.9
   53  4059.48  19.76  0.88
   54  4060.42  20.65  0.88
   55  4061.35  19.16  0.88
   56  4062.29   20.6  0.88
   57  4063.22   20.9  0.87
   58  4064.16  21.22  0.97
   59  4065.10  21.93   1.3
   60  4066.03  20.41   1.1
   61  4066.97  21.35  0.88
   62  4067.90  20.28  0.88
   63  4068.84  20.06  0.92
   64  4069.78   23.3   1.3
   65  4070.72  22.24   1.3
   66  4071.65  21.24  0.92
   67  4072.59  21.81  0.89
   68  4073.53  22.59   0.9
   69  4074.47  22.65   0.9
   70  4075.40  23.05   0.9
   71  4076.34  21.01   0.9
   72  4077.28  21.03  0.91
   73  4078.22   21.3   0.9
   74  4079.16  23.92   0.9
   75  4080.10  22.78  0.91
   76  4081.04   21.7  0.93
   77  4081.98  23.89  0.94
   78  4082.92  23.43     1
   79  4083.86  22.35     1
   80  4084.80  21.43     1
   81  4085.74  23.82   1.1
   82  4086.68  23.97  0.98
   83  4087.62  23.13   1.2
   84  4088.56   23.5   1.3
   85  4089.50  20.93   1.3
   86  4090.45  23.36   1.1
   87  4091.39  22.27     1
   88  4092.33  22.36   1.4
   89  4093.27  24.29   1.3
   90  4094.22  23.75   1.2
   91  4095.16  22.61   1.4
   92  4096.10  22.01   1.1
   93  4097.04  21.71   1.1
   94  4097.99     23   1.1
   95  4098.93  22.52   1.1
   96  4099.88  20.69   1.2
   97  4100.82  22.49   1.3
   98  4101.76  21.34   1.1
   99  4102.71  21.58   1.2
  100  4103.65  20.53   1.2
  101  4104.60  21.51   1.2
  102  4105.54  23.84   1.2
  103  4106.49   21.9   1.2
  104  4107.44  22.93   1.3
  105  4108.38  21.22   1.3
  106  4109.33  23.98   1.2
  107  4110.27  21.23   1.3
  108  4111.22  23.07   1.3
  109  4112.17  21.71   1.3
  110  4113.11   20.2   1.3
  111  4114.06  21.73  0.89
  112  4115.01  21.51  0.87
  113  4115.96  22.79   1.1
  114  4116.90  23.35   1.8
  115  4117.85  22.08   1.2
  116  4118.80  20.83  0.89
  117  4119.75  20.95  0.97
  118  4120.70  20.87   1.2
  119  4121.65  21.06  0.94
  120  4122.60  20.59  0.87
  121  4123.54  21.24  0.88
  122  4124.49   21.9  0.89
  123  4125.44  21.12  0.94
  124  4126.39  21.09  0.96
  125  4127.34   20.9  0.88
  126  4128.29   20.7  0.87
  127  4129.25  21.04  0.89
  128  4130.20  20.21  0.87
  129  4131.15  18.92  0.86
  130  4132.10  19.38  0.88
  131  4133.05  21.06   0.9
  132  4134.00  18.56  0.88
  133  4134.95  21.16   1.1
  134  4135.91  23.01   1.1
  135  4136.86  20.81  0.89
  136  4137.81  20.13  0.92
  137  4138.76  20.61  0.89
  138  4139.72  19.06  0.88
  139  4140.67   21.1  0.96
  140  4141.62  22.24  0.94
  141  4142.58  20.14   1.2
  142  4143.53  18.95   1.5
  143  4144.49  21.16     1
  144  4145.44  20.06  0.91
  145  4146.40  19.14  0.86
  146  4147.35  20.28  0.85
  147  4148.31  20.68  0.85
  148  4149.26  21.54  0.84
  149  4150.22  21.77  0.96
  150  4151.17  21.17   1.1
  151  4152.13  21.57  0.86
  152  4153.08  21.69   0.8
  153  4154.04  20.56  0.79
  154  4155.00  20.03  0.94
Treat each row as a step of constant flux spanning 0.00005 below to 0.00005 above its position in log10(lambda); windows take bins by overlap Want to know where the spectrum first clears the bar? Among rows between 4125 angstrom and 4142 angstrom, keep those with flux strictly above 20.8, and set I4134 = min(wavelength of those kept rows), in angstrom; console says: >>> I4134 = 4125.44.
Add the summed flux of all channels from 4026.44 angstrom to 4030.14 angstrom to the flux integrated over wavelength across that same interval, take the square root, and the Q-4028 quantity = 12.3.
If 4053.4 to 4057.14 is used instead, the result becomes 12.4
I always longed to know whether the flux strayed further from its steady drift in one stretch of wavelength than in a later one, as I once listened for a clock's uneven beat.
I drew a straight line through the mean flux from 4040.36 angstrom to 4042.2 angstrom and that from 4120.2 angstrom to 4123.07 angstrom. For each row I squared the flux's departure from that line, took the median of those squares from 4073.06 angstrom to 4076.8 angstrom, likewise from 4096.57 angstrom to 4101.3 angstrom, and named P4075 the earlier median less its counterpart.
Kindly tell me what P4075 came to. 2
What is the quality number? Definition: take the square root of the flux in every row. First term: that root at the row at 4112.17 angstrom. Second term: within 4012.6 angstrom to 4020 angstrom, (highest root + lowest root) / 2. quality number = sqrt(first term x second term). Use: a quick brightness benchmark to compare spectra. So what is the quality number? 4.58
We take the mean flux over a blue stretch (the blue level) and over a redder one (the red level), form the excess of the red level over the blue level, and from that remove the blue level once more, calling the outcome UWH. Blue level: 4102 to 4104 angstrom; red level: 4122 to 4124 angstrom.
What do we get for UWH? -21.2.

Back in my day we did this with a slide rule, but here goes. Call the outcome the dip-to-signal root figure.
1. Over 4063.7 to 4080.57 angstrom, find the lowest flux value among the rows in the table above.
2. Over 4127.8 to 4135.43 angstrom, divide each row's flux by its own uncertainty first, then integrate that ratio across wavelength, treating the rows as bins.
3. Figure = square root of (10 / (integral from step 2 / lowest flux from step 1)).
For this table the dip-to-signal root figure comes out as 1.09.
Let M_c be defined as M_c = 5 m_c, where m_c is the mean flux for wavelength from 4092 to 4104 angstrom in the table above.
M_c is 111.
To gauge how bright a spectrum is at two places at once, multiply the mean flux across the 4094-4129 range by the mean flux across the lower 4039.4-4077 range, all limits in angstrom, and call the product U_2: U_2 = 454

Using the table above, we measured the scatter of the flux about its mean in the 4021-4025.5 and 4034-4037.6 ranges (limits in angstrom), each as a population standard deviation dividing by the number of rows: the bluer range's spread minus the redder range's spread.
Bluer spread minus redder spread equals 0.60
